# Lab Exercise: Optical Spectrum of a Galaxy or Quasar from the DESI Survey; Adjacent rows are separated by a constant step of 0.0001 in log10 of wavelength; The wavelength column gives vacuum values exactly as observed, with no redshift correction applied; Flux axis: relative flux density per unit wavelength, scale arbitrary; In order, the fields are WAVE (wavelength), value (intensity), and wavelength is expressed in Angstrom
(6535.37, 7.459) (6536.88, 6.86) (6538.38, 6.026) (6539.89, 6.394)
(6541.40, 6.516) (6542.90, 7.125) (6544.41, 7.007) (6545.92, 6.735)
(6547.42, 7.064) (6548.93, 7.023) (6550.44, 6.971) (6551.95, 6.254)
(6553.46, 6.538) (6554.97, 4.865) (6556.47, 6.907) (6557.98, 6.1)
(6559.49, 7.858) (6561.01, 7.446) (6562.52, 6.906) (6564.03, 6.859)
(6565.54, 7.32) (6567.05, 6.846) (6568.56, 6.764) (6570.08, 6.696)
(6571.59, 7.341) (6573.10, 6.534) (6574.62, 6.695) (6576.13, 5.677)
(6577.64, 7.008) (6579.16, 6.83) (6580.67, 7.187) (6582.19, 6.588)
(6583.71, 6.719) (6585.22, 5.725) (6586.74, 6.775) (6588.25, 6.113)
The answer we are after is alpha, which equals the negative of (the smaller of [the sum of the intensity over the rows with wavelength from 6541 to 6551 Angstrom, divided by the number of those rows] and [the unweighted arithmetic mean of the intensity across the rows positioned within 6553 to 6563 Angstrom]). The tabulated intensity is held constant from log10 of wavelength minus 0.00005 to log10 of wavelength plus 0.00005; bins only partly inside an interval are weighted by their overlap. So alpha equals -6.66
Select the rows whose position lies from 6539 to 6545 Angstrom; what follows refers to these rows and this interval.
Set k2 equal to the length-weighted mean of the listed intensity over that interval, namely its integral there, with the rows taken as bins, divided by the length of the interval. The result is 6.7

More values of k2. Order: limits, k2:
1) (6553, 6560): 6.4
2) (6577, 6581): 7.0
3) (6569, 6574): 6.8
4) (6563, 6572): 7.0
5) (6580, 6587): 6.6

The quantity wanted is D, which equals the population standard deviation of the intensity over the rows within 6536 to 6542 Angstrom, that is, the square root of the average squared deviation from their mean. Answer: 0.30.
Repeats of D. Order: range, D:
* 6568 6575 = 0.28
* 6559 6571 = 0.38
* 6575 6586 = 0.56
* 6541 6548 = 0.23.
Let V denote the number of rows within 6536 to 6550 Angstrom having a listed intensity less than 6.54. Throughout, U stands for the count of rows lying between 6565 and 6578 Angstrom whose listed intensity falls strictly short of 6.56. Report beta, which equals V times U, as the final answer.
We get 6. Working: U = 2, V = 3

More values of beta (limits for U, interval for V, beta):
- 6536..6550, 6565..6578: 6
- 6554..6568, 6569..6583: 4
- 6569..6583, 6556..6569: 2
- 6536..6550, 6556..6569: 3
